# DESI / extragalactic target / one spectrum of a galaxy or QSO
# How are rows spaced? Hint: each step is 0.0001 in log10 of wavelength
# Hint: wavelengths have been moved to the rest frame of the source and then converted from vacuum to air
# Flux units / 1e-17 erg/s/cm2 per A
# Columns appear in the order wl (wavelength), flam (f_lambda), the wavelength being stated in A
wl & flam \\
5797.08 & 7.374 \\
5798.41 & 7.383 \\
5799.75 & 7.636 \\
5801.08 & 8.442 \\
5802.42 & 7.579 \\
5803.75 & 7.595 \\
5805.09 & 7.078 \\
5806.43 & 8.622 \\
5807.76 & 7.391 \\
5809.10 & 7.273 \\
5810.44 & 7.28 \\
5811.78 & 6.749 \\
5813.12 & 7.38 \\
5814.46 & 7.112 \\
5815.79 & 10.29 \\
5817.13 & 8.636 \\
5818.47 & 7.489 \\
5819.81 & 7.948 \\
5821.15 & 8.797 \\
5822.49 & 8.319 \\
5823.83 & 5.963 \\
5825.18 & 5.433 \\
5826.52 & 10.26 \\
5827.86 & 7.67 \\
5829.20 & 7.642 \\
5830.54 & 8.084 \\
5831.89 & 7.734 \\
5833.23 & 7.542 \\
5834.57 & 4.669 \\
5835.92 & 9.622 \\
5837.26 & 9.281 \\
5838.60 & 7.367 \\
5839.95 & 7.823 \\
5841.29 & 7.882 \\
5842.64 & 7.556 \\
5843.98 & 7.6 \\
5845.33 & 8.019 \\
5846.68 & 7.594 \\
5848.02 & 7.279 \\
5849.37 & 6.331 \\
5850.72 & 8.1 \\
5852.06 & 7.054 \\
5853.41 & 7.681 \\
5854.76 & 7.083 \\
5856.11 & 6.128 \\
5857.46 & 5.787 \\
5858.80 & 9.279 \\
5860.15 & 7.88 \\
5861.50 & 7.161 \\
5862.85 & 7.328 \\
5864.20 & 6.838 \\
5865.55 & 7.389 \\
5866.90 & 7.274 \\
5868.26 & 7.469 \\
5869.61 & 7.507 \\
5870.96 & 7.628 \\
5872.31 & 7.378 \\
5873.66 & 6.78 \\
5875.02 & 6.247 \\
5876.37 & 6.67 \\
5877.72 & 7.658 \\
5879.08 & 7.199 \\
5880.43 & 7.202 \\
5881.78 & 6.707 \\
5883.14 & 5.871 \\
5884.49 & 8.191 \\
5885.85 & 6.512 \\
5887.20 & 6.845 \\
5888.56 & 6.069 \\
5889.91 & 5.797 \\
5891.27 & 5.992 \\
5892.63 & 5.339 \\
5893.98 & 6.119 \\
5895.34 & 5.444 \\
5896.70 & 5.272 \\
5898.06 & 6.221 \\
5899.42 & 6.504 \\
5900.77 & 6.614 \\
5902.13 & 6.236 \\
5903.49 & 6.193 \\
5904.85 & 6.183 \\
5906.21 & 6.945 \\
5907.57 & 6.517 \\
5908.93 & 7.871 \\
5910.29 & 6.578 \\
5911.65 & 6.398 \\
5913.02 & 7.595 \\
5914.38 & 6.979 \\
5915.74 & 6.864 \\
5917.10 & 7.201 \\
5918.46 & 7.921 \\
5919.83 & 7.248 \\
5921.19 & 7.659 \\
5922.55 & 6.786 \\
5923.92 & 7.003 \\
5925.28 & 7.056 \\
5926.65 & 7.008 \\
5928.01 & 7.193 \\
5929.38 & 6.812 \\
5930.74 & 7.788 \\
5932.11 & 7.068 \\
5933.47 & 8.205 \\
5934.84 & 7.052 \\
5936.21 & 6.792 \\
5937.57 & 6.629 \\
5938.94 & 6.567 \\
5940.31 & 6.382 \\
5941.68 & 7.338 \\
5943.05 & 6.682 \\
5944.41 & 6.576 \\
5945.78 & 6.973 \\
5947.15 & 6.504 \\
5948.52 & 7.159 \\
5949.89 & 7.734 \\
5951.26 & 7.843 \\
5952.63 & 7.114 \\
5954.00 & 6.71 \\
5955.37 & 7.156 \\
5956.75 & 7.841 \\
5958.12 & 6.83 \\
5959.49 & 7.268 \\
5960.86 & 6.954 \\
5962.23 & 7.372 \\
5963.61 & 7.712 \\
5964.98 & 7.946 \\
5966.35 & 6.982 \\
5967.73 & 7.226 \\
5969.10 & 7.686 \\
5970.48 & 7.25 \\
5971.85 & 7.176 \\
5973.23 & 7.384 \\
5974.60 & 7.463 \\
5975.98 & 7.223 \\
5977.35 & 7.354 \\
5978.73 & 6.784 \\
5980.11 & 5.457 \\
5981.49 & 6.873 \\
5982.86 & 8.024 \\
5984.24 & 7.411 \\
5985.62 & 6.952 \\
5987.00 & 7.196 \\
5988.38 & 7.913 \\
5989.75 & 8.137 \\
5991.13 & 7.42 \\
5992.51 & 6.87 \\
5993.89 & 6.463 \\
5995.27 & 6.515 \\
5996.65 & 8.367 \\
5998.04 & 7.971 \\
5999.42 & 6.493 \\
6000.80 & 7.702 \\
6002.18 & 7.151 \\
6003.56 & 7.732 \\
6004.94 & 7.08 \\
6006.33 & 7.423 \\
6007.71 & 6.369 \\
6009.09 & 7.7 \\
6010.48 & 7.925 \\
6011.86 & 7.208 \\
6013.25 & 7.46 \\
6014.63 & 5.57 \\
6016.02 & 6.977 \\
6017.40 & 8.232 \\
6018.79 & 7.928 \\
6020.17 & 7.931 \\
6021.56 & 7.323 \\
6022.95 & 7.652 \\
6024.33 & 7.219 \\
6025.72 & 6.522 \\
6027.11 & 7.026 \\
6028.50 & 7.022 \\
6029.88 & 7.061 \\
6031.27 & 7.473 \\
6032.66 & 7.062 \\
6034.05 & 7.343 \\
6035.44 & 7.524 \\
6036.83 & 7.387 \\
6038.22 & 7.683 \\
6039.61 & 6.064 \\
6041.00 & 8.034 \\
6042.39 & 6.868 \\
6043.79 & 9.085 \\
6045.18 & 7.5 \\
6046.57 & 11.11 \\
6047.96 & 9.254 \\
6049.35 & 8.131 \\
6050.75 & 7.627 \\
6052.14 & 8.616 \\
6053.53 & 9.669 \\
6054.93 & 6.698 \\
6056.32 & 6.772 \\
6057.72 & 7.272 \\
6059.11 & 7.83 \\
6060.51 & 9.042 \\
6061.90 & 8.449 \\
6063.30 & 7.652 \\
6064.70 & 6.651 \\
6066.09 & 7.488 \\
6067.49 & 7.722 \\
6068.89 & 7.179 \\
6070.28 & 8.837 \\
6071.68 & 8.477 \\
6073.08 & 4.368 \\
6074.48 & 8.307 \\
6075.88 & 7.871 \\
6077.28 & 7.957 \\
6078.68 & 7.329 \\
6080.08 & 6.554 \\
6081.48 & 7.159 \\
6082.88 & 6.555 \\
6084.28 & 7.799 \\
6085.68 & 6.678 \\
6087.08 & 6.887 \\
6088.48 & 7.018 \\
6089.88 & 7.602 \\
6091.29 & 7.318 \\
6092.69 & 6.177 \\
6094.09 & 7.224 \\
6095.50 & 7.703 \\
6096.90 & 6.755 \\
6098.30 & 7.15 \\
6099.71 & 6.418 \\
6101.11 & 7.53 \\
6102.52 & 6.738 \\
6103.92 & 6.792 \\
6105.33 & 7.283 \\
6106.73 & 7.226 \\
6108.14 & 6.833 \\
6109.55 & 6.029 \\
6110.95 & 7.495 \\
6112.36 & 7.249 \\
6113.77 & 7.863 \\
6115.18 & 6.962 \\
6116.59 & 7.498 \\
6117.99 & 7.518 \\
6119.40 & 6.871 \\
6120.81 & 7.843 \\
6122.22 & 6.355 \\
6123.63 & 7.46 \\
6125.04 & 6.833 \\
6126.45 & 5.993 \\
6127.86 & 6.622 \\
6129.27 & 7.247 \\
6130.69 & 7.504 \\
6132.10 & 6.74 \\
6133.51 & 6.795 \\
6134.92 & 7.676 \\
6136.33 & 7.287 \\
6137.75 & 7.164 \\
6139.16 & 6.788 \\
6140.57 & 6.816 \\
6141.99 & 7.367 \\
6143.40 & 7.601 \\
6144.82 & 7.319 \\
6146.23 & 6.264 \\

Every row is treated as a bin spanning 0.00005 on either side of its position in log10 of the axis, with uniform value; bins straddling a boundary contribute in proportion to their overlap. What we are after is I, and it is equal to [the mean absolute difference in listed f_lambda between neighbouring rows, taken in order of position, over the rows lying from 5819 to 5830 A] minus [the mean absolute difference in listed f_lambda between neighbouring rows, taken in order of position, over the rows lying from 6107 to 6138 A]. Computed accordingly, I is 1.00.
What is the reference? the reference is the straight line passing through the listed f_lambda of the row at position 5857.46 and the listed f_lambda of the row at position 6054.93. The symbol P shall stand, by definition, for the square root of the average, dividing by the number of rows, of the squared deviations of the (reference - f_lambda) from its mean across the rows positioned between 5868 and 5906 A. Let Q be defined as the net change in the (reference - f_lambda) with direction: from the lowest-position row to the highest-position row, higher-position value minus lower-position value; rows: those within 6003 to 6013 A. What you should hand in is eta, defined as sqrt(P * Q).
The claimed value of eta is 0.7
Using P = 0.8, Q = 0.6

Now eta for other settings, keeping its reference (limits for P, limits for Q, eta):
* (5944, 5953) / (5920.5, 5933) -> 0.5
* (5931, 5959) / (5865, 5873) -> 0.1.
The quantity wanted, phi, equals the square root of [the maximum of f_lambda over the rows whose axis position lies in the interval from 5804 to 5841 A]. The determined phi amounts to 3.21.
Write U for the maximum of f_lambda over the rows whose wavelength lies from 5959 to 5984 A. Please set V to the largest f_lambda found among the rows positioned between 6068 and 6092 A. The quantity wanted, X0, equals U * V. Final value 70.9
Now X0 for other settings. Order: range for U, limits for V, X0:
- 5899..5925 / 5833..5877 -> 76.2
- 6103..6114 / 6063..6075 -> 69.5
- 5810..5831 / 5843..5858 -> 83.3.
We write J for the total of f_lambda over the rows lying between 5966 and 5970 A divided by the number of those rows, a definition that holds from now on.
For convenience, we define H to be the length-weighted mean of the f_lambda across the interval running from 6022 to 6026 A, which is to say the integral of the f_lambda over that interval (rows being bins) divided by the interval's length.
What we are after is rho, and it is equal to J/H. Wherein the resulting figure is 1.01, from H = 7.2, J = 7.30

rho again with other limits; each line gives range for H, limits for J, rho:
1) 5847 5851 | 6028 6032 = 1.00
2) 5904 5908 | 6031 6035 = 1.12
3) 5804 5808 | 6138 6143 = 0.91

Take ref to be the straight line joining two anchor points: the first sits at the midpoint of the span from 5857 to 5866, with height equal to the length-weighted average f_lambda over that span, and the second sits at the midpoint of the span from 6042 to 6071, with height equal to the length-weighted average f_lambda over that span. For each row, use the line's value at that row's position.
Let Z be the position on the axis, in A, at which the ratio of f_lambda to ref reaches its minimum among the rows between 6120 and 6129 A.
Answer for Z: 6126.45 A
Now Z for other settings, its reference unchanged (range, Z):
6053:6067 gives 6064.70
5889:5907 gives 5896.70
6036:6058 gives 6039.61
